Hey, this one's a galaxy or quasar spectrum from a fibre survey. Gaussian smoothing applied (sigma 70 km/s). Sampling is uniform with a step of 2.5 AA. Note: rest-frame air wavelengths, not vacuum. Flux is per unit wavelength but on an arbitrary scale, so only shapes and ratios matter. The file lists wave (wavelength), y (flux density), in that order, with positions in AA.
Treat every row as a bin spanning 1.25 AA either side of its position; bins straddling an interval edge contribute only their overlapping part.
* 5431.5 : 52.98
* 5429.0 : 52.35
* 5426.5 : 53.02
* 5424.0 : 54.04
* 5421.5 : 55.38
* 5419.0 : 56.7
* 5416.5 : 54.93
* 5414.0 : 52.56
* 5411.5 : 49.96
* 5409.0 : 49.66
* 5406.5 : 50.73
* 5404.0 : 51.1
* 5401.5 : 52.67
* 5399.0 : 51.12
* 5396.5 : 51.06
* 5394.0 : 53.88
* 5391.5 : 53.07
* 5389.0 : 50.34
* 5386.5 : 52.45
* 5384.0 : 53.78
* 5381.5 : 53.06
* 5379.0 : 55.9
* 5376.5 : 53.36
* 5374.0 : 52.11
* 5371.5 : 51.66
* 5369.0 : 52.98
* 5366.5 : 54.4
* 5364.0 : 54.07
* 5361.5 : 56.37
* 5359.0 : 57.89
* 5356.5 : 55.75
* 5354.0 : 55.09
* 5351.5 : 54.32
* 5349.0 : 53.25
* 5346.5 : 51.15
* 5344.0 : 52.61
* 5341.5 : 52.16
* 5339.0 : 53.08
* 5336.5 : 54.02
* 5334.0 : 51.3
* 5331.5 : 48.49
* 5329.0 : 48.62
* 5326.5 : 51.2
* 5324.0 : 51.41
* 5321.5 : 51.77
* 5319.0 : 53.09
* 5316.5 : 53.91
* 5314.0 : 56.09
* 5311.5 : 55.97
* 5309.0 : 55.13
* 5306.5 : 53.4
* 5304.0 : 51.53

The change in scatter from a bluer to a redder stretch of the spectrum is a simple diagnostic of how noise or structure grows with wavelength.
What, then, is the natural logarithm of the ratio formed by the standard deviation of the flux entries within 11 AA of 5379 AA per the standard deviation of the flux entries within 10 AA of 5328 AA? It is -0.2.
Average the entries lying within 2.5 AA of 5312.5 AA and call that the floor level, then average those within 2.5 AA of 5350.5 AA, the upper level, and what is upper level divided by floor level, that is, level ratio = 0.96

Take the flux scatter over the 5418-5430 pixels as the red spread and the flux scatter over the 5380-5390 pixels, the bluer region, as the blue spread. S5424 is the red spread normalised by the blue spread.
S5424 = 1.2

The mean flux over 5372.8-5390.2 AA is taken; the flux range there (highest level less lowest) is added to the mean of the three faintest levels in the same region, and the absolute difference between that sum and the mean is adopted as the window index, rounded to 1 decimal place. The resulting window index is 4.2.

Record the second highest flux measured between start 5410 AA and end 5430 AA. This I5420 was 55.38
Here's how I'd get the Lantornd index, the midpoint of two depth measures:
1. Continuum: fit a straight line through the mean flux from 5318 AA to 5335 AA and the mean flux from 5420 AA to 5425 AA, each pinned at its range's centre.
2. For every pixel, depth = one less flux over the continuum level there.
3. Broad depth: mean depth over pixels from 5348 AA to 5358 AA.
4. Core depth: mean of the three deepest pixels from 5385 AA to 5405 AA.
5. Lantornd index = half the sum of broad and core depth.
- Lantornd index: 0.000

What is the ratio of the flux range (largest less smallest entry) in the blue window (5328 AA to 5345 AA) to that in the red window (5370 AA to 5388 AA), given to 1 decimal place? 1.3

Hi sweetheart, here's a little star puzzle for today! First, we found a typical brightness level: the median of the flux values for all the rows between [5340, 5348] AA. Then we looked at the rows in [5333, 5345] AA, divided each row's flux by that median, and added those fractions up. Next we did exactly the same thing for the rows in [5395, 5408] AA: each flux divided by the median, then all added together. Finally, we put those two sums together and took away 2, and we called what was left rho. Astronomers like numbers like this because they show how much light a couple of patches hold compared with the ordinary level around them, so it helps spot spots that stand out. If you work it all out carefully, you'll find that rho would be 7.97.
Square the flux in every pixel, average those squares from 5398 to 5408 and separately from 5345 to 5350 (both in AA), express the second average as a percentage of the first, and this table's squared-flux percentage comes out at 103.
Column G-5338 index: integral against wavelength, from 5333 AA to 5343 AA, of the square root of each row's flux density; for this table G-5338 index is 73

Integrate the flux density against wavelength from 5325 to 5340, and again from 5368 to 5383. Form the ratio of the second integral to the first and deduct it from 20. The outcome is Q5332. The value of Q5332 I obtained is 18.96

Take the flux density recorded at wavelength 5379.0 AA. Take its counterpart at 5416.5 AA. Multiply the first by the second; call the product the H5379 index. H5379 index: 3071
